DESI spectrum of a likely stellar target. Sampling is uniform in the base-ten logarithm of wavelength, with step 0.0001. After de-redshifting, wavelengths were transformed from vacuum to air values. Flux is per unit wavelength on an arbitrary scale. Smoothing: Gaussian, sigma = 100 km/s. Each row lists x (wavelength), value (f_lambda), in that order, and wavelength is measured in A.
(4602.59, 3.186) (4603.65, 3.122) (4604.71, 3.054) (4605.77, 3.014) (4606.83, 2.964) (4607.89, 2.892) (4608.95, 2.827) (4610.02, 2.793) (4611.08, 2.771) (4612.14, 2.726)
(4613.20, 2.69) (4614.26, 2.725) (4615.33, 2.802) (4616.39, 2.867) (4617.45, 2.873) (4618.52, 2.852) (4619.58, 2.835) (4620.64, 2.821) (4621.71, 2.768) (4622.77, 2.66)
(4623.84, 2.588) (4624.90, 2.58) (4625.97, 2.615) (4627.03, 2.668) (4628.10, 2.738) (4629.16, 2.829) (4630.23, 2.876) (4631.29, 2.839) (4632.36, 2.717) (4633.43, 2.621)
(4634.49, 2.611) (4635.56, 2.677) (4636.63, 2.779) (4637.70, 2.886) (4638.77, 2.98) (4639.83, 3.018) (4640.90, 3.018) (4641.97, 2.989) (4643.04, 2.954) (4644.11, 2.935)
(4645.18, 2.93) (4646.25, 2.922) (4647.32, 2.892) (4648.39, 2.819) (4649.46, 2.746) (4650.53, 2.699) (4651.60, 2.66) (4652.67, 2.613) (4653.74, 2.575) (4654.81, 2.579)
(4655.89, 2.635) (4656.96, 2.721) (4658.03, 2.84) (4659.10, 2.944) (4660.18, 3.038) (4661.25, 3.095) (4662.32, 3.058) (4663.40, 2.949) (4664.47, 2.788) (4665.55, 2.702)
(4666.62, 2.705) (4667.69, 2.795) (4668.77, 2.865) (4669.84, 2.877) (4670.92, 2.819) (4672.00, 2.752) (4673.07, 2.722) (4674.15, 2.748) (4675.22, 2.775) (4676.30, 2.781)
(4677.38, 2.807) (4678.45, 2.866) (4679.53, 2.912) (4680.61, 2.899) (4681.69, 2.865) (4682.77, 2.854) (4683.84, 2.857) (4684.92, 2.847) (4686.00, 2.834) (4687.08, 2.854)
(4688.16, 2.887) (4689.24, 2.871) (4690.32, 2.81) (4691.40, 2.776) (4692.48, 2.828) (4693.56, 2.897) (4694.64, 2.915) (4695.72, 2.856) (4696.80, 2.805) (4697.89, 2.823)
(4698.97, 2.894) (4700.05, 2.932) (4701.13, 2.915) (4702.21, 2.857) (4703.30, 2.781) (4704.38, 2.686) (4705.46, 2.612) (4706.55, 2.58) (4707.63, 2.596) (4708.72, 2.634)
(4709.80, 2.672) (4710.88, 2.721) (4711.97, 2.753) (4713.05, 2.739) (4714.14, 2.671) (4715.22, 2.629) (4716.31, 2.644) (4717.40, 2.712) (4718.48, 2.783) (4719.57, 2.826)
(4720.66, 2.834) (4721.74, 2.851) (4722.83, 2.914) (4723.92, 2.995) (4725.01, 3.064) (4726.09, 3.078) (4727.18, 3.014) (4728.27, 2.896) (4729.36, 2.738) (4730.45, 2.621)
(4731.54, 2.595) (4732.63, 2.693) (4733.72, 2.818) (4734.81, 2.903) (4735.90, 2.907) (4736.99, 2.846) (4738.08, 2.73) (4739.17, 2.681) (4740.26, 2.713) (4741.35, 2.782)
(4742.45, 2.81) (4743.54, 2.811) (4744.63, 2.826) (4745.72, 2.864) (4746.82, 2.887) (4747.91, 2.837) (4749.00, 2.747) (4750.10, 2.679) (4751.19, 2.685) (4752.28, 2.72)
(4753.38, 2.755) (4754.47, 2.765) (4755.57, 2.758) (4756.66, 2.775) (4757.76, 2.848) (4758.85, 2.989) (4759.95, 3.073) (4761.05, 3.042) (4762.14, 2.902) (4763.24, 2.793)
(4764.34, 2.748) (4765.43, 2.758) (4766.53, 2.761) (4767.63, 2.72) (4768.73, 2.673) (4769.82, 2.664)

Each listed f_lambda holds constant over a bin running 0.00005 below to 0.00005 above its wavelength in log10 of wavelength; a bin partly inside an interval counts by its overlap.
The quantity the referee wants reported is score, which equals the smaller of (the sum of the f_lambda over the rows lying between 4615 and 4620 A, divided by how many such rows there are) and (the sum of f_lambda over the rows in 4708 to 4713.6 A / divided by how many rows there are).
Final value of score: 2.70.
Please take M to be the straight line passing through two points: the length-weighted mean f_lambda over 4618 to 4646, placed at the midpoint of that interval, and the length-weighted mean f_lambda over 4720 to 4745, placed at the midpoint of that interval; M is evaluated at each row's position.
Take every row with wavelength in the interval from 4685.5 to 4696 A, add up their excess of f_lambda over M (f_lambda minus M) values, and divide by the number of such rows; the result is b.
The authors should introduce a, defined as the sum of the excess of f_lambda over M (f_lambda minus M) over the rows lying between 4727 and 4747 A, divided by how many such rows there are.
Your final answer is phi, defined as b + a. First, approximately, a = -0.036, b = 0.03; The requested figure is 0.00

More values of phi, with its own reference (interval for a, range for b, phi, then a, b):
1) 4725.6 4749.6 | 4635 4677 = 0.00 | -0.024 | 0.02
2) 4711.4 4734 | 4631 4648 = 0.03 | -0.025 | 0.06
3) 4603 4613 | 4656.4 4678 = 0.14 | 0.113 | 0.03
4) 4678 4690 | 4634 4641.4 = 0.10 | 0.051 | 0.05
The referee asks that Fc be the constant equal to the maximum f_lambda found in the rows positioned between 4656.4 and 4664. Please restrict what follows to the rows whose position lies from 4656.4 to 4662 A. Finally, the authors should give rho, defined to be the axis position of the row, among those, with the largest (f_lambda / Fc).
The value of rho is 4661.25 A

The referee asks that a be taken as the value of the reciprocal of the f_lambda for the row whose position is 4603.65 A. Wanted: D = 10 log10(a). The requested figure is -4.9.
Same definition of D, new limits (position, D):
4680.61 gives -4.6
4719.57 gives -4.5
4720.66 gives -4.5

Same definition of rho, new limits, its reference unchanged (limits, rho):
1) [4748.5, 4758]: 4757.76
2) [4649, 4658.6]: 4658.03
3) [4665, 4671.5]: 4669.84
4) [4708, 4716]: 4711.97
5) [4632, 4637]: 4636.63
